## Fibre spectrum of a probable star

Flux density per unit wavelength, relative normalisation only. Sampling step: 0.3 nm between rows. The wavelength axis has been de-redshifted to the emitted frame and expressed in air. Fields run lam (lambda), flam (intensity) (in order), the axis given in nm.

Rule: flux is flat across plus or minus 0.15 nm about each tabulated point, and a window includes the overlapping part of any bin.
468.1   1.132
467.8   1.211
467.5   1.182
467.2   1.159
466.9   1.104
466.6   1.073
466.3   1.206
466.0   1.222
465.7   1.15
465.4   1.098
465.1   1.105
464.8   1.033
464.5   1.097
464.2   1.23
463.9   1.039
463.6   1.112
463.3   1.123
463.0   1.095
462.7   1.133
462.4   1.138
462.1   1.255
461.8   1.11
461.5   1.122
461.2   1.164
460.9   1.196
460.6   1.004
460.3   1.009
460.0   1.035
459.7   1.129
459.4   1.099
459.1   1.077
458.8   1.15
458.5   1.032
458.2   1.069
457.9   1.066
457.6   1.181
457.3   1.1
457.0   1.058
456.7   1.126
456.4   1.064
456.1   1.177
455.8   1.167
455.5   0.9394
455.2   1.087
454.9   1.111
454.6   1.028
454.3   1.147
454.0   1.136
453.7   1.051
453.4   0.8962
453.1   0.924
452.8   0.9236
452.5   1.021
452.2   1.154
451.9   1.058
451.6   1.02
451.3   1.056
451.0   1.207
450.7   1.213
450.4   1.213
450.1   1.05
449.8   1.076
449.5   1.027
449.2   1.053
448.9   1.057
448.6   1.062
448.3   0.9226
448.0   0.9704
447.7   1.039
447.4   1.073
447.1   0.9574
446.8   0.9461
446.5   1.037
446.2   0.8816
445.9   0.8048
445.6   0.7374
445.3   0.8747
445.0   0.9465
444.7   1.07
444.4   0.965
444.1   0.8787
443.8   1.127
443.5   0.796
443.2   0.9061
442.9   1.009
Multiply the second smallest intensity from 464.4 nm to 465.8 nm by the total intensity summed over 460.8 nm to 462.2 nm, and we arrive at 6.4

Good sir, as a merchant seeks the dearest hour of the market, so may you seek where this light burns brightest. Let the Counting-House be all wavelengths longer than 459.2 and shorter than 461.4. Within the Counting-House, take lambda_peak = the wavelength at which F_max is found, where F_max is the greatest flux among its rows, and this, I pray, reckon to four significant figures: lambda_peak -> 460.9 nm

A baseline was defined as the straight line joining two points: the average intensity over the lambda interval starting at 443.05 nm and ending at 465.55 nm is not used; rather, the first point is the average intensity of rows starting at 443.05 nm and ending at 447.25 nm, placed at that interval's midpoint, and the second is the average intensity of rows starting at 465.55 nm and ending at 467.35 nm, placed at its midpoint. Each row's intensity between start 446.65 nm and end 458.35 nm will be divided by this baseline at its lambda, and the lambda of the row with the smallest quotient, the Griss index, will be 453.4 nm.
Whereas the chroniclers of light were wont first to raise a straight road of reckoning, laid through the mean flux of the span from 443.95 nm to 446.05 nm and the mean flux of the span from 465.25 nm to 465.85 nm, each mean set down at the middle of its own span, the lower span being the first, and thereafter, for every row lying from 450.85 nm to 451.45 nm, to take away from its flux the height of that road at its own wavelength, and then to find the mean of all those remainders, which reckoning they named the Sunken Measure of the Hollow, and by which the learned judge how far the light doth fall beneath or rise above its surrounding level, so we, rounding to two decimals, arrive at 0.17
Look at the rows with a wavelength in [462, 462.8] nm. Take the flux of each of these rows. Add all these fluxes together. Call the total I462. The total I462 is 3.5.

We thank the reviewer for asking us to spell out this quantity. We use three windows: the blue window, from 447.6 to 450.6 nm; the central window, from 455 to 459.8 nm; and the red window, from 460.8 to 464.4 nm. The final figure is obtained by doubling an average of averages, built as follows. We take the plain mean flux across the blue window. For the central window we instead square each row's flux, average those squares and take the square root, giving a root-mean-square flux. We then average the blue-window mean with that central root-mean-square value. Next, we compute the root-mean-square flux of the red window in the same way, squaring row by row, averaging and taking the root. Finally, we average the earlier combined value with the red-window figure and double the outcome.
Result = 2.22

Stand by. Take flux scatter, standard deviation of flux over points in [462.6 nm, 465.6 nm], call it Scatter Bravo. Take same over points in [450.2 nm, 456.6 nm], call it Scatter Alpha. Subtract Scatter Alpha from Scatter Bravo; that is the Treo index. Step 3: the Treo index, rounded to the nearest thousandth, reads -0.045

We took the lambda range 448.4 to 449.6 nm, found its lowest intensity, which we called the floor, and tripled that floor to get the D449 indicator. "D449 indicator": 3.08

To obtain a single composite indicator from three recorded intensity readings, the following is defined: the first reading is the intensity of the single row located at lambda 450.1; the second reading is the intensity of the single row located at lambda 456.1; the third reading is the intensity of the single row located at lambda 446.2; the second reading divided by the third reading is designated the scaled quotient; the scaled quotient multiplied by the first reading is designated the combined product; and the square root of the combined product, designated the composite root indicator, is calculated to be 1.18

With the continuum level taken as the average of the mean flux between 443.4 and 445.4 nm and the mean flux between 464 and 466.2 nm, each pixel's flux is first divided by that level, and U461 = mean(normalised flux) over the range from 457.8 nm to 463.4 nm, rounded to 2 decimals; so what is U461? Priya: 1.06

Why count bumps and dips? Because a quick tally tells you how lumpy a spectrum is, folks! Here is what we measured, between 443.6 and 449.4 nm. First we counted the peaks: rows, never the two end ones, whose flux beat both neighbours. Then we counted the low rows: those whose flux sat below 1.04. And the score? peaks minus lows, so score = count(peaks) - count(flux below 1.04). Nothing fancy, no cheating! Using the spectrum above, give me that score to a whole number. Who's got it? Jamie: -9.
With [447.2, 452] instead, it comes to -3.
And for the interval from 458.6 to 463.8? 1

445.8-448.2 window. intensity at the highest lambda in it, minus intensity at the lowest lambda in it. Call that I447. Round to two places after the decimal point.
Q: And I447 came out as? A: 0.17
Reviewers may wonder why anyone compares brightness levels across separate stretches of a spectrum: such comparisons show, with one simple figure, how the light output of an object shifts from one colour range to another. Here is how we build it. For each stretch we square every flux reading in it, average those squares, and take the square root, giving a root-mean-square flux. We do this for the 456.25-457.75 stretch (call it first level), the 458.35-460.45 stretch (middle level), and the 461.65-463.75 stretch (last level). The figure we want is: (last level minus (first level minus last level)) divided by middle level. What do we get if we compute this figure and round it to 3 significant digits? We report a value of 1.09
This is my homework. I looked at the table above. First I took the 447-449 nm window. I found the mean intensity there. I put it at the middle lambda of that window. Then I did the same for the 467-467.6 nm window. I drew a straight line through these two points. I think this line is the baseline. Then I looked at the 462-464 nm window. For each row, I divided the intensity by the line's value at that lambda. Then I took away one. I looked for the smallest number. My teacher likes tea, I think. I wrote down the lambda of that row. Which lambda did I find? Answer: 463.9 nm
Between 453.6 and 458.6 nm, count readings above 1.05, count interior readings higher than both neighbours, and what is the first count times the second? 84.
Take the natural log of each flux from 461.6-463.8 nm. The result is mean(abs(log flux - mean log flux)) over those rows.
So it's 0.028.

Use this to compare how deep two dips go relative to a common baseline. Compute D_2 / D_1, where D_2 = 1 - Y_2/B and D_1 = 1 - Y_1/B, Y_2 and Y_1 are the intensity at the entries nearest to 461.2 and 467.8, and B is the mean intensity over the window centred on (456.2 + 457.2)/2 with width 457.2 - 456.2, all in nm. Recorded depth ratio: 0.6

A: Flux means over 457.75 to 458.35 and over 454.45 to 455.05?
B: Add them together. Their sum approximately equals 2.14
